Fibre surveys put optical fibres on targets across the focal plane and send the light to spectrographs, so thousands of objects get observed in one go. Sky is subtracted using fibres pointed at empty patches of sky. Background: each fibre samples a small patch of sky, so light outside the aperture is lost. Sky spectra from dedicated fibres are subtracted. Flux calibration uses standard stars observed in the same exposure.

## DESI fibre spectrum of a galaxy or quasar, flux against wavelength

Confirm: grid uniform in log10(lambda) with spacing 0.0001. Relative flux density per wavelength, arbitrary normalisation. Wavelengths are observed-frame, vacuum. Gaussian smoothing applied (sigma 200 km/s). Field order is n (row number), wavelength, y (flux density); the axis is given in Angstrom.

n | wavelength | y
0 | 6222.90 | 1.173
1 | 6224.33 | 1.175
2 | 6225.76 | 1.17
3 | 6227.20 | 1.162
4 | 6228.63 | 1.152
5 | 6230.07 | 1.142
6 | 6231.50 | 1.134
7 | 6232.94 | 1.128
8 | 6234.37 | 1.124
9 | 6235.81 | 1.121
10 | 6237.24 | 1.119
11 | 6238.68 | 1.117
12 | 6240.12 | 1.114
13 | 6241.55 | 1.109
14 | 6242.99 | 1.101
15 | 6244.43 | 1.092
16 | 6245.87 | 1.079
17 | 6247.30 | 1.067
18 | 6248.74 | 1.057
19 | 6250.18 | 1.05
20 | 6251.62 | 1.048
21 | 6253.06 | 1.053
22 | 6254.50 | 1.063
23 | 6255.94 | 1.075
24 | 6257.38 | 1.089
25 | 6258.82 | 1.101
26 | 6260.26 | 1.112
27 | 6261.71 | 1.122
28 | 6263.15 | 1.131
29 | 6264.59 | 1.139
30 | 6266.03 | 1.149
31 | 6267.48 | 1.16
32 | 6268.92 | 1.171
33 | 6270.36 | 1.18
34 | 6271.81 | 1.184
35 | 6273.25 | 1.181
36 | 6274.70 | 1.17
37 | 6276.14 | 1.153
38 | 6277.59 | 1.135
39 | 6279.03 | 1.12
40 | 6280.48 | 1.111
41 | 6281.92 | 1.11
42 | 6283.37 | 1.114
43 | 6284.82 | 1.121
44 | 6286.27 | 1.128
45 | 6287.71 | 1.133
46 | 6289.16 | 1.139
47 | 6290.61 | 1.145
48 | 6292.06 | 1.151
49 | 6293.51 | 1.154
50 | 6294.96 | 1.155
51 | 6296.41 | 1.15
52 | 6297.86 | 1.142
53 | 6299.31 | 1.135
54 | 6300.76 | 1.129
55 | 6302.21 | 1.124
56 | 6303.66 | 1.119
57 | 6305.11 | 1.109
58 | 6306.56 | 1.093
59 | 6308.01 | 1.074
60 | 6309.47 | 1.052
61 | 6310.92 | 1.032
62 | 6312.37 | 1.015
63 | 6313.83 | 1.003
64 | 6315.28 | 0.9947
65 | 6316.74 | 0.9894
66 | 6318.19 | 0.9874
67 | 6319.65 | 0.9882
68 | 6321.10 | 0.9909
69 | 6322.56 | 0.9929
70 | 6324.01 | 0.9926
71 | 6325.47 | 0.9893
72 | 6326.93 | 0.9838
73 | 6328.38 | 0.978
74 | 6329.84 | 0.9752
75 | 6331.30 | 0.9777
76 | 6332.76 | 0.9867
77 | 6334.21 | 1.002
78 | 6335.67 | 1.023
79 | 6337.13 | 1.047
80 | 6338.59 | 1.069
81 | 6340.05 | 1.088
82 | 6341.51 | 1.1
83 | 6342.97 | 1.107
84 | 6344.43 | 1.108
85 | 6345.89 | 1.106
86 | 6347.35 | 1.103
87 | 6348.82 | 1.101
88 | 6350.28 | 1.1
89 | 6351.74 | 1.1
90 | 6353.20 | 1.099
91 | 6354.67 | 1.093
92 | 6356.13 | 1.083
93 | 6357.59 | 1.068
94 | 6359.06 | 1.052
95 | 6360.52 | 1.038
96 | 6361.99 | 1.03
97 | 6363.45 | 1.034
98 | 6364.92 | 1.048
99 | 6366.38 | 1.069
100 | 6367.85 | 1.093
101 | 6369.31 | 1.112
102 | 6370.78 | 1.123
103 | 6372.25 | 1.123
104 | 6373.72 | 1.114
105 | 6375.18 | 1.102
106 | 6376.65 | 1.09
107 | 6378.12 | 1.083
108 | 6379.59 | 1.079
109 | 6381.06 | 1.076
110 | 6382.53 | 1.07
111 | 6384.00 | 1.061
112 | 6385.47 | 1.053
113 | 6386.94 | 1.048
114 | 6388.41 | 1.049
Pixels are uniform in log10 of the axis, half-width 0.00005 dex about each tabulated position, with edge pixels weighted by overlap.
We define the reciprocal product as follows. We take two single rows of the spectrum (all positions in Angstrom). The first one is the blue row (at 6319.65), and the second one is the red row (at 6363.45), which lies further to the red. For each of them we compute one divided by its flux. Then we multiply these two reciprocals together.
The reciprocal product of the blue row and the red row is 0.98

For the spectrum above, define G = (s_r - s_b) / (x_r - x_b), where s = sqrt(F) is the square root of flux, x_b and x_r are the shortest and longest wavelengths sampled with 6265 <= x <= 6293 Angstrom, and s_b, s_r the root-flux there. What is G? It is 0.0000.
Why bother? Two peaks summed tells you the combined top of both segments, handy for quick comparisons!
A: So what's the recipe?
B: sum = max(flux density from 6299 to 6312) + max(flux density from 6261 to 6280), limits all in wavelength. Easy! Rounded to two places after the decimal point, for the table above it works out 2.32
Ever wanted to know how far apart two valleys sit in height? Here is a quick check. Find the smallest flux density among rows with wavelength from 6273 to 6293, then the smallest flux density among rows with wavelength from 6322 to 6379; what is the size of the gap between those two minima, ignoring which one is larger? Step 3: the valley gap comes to 0.13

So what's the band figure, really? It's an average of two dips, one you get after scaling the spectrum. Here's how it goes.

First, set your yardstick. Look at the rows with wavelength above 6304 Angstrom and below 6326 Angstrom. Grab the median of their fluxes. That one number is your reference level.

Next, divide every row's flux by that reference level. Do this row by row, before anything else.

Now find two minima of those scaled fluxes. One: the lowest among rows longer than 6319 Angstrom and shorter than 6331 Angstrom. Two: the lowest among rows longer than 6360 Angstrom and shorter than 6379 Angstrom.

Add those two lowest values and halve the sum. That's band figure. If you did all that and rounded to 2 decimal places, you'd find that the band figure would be 1.01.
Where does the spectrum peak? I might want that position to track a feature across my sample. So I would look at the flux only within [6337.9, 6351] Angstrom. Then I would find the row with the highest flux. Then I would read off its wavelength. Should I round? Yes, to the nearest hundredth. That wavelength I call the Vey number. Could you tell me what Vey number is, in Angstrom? 6344.43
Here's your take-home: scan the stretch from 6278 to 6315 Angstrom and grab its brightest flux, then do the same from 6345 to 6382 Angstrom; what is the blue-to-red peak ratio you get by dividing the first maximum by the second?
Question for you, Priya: 1.03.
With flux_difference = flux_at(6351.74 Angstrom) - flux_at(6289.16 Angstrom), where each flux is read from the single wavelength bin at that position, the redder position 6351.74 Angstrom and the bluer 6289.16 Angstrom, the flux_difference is -0.04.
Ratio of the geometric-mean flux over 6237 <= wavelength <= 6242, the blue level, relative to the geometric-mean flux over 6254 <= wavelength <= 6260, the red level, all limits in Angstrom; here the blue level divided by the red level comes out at 1.03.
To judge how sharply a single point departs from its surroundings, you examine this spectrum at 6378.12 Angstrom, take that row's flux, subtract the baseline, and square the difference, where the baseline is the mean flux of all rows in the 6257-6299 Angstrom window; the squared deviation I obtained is 0.0032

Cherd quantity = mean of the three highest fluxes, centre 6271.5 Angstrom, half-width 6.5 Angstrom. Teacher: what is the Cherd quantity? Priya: 1.18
